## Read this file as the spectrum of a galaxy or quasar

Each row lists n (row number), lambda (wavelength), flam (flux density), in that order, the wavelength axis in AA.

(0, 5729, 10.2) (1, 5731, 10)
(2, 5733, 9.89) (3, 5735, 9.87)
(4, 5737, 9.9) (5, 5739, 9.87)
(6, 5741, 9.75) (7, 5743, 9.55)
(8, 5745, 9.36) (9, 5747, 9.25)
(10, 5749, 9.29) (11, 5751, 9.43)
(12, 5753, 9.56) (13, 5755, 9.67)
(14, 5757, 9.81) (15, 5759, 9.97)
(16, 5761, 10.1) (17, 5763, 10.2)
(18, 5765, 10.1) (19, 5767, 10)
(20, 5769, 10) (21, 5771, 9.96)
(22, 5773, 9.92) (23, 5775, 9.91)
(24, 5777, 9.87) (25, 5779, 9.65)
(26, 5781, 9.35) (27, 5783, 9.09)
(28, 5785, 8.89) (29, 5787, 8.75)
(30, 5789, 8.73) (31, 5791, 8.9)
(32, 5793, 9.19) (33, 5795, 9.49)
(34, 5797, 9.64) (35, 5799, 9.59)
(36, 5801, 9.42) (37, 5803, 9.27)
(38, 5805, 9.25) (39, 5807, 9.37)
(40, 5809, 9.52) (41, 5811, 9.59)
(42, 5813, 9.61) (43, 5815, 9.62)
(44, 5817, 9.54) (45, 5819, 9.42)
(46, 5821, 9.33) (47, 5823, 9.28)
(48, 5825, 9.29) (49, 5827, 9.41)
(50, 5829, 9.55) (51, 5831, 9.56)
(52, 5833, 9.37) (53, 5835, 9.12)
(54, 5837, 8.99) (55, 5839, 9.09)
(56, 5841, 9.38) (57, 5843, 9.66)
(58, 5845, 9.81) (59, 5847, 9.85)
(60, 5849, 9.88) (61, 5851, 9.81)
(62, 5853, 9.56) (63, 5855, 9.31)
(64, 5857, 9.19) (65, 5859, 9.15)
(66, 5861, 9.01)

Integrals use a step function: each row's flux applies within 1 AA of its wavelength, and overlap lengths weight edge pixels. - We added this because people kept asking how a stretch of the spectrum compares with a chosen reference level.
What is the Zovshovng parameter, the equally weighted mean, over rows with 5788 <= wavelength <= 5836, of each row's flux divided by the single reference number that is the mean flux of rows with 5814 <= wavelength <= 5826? 1.00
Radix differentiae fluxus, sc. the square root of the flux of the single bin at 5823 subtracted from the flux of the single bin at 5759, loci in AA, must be 0.83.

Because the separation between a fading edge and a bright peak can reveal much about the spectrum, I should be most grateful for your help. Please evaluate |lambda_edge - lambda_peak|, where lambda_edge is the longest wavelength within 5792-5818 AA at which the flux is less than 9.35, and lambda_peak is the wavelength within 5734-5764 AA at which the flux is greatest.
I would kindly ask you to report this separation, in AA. 42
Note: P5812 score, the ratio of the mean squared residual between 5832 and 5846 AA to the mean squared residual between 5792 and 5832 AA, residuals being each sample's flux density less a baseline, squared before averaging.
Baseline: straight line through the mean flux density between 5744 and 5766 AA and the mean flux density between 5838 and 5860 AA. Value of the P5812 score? 2.9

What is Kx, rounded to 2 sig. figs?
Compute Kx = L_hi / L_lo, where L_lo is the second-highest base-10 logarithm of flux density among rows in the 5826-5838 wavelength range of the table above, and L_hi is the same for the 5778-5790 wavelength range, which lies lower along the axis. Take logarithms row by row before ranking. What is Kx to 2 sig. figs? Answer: 0.99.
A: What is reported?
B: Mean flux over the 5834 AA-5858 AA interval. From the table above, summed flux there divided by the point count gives 9.47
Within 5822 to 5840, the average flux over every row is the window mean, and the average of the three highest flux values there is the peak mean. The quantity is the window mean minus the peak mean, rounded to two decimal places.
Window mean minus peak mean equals -0.21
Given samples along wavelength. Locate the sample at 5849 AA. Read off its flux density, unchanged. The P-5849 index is 9.88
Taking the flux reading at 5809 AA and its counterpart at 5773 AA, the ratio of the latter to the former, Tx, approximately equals 1.04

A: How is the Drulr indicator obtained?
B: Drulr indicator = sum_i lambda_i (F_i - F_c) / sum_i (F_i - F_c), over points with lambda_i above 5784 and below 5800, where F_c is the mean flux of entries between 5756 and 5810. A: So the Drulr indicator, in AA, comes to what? 5788.3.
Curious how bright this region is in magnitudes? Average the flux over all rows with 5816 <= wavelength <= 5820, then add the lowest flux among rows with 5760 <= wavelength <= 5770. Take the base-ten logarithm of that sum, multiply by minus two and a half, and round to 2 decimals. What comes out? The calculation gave -3.22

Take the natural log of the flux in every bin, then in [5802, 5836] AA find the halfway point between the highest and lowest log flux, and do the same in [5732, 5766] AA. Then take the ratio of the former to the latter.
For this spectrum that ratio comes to 0.984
